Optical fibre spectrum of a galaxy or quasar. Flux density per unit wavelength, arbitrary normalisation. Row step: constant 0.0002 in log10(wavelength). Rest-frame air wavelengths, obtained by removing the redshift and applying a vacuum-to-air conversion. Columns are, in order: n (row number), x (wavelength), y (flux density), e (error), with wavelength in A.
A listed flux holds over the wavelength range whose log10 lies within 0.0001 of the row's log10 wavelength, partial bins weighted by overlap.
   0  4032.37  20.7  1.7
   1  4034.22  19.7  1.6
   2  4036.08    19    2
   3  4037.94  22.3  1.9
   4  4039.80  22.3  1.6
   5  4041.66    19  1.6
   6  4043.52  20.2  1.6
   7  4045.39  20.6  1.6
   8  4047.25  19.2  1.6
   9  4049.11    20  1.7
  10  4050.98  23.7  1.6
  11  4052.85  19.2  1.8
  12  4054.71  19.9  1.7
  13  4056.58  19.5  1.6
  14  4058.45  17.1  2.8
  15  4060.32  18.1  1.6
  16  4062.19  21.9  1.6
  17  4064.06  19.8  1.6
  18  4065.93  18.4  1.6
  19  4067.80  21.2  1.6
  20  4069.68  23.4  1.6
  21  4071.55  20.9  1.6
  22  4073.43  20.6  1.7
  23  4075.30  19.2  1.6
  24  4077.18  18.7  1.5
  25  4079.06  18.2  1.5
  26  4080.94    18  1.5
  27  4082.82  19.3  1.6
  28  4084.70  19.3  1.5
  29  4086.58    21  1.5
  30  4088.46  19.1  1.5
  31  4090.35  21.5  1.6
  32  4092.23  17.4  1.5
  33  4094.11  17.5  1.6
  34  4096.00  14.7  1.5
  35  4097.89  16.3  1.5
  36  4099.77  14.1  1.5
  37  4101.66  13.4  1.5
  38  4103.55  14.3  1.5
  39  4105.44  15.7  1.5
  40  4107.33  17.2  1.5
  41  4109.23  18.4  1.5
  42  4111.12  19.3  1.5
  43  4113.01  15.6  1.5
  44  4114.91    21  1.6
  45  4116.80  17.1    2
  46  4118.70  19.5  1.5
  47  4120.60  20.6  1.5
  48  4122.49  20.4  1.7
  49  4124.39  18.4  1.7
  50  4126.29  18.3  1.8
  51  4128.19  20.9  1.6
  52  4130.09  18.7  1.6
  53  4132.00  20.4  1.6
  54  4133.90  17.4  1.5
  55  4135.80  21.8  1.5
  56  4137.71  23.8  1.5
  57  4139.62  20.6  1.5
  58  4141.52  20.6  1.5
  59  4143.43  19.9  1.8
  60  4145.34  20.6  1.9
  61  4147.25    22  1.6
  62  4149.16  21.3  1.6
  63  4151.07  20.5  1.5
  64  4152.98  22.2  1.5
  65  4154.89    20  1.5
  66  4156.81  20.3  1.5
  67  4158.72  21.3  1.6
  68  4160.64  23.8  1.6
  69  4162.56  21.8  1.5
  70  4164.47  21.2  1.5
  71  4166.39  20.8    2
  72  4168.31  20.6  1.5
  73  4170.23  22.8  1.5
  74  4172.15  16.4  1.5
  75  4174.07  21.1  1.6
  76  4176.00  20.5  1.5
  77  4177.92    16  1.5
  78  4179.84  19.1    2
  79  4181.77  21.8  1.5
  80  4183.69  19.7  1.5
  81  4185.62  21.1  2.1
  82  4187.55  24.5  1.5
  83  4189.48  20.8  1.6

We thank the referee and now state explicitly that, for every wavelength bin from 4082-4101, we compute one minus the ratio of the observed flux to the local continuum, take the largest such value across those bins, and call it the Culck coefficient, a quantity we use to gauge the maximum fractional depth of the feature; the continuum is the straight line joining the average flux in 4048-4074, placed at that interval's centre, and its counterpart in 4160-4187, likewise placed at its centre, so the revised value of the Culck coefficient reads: 0.31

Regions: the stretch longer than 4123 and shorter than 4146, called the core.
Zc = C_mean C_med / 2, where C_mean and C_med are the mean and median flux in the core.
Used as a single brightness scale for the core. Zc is 206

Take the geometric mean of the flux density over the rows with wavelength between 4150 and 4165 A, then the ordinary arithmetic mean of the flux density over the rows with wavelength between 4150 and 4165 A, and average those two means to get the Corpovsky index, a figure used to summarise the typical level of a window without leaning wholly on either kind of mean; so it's 21.4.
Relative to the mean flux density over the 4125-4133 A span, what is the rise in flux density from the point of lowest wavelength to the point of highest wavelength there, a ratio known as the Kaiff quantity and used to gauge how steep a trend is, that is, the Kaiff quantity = 0.11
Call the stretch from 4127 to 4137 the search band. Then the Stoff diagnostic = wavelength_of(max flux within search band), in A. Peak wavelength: 4135.80 A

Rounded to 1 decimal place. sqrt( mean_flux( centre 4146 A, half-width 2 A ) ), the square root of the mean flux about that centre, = 4.6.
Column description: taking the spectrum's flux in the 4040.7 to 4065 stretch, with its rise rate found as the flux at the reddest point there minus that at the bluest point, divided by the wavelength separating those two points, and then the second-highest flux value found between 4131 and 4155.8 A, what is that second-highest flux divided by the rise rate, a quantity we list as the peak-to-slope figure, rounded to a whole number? 622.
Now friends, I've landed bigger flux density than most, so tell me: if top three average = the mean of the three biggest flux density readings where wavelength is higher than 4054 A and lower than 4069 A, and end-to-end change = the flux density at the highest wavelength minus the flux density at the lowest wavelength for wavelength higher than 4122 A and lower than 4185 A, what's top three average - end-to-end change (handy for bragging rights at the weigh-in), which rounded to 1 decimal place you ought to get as 21.7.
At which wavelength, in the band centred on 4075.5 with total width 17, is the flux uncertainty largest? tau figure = 4073.43 A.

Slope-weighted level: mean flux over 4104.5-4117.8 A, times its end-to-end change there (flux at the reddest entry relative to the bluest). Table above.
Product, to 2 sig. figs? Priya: 25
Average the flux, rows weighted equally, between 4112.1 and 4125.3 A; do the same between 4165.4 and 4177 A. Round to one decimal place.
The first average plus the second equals 39.3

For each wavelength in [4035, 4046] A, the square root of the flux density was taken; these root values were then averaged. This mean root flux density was 4.53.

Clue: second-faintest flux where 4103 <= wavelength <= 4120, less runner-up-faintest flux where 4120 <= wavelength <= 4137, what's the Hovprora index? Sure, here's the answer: -2.7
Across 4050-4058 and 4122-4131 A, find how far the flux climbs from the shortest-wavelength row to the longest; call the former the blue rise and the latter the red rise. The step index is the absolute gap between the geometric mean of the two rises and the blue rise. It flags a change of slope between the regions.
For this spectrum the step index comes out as 6.9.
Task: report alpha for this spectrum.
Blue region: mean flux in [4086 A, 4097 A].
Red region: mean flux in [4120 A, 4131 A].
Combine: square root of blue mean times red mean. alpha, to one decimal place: 19.0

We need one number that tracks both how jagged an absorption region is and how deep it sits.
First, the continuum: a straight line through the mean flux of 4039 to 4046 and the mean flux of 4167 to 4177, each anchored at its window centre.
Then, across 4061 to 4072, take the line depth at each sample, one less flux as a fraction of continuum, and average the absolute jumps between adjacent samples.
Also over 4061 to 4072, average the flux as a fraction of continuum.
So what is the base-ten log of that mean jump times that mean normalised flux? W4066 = -0.96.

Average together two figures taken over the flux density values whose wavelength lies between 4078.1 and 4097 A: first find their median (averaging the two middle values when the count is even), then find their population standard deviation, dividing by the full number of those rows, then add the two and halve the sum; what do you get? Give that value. 10.2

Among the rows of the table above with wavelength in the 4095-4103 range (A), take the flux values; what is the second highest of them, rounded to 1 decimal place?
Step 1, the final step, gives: 14.7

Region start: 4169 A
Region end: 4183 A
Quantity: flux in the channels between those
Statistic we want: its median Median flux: 20.50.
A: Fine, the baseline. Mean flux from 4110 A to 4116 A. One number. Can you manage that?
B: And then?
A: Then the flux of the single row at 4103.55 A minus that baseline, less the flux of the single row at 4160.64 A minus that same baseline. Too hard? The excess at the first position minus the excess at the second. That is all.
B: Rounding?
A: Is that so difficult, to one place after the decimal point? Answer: -9.5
